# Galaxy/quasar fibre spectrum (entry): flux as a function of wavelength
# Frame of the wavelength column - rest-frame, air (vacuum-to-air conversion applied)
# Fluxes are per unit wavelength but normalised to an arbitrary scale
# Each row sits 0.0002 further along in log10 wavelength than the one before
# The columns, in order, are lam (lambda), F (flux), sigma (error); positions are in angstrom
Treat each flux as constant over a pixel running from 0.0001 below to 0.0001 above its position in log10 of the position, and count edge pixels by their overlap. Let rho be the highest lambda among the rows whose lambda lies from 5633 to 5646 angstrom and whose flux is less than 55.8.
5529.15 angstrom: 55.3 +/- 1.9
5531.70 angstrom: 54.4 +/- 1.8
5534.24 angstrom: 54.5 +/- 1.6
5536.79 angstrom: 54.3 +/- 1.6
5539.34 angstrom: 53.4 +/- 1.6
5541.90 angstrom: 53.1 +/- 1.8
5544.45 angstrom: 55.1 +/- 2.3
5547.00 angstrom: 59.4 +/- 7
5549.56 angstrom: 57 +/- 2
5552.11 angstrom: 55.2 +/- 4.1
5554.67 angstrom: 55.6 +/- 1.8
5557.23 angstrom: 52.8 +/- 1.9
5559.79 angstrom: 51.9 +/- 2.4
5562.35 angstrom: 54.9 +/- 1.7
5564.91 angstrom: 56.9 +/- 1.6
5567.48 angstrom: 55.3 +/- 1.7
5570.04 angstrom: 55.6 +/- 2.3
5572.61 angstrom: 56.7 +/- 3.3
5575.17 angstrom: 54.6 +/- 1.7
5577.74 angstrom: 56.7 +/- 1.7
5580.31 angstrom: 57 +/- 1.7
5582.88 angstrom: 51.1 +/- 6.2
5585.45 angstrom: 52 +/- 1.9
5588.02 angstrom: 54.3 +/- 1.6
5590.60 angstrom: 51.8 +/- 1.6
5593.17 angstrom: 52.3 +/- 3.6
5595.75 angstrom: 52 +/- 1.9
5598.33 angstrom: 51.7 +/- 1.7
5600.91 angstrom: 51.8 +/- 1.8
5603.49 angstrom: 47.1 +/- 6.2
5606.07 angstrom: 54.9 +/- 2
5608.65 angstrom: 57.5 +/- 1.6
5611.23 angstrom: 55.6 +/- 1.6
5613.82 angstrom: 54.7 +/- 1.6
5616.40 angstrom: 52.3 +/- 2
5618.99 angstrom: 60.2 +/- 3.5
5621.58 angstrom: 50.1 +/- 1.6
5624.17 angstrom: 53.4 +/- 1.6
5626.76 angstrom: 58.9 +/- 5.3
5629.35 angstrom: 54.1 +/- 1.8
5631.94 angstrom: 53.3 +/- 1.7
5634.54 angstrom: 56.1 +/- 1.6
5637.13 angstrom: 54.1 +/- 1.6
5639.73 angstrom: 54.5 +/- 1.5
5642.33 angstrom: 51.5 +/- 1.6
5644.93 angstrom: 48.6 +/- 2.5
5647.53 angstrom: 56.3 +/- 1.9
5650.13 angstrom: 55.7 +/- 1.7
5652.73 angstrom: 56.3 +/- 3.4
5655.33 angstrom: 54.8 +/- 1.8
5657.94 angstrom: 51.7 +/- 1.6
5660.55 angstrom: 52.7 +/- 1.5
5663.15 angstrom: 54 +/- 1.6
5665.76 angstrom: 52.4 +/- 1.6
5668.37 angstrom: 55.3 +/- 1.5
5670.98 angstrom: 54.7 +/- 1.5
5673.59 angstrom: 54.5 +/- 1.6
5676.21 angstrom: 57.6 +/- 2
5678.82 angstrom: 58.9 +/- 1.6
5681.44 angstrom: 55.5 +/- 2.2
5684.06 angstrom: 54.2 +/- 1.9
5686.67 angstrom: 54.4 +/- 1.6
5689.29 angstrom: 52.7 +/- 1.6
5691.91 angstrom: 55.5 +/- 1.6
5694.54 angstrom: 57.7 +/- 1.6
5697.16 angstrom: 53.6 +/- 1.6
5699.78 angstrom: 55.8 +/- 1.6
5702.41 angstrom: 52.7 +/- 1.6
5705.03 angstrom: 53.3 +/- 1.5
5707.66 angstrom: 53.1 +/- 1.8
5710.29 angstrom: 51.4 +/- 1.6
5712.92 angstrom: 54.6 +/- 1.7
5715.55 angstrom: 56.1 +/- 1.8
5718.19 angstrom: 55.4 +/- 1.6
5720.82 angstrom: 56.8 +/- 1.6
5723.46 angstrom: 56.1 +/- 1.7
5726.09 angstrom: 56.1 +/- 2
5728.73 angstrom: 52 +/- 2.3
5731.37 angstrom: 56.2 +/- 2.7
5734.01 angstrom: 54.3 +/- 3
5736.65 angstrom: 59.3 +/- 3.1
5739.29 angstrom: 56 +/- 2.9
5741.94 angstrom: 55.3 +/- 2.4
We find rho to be 5644.93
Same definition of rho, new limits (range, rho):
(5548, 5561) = 5559.79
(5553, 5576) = 5575.17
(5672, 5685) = 5684.06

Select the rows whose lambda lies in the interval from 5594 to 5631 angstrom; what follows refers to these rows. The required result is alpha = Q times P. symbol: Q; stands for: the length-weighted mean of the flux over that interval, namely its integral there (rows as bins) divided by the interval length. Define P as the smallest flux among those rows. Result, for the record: 2537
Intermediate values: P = 47.1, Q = 53.9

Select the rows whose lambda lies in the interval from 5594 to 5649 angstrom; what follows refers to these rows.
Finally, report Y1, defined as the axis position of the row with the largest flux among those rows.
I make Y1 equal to 5618.99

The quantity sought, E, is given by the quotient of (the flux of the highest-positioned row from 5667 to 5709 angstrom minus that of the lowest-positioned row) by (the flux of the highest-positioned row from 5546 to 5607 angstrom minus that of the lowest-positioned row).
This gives 0.5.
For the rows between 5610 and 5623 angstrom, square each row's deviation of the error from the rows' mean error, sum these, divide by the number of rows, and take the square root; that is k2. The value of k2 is 0.7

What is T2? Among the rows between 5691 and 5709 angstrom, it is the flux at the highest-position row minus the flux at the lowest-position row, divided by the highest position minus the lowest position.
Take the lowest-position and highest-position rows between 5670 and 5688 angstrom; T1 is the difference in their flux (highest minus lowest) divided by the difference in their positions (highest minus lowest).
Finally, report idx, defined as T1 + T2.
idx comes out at -0.2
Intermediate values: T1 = -0.02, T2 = -0.2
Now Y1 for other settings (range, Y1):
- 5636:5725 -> 5678.82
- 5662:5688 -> 5678.82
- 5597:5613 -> 5608.65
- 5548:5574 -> 5549.56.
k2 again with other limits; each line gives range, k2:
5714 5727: 0.1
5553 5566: 0.3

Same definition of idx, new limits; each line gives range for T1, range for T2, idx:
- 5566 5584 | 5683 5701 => -0.2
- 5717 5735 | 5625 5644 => -0.5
